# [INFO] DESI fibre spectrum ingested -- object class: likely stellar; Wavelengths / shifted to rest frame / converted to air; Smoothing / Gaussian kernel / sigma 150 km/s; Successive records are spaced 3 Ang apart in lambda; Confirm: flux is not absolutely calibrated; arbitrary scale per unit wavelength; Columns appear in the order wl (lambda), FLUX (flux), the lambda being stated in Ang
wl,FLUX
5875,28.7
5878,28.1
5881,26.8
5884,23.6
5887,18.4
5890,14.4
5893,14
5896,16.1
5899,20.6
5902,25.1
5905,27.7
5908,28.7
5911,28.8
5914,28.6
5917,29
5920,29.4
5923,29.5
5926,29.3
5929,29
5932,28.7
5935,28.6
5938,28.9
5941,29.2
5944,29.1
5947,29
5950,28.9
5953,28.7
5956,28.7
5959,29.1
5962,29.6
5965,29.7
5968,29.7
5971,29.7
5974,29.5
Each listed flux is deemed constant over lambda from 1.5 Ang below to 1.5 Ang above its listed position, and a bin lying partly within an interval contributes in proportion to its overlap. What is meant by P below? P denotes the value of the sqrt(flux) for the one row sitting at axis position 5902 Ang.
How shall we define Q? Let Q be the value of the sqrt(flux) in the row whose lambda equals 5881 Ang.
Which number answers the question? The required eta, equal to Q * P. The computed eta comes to 26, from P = 5.01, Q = 5.18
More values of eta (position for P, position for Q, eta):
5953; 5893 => 20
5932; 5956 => 29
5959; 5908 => 29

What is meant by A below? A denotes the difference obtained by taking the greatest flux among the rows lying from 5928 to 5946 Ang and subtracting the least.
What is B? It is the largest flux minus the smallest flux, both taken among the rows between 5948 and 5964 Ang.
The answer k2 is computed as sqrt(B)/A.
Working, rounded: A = 0.6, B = 1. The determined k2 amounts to 1.6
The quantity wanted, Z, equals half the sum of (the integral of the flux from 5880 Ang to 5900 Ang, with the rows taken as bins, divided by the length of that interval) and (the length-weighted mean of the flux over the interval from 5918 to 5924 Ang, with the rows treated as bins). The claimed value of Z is 24.2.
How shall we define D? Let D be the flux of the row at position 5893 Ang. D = 14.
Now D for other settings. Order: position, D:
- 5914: 28.6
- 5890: 14.4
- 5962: 29.6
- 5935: 28.6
